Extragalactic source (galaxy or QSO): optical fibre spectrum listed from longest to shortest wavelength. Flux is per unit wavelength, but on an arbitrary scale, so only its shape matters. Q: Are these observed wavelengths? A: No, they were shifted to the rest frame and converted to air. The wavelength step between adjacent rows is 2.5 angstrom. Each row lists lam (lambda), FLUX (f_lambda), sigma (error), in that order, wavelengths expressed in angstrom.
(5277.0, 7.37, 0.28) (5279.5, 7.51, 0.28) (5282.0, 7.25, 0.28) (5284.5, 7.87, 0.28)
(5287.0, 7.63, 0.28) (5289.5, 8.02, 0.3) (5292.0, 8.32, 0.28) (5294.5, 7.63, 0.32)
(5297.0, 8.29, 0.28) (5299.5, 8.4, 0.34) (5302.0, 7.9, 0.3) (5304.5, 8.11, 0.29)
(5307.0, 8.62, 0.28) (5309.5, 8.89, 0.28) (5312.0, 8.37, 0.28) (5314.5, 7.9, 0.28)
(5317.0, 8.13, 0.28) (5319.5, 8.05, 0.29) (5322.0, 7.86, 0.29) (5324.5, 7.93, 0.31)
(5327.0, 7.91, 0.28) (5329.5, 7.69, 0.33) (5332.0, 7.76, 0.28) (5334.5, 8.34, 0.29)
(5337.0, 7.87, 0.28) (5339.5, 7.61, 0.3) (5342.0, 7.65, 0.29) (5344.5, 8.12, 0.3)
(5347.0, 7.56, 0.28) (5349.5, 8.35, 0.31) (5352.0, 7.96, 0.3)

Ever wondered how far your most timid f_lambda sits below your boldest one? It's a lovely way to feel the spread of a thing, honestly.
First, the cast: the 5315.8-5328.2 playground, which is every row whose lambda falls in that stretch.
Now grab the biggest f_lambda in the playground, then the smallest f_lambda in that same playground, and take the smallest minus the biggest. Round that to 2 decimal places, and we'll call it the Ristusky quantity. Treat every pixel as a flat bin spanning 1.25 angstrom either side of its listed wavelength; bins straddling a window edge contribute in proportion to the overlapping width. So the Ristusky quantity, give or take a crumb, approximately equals -0.27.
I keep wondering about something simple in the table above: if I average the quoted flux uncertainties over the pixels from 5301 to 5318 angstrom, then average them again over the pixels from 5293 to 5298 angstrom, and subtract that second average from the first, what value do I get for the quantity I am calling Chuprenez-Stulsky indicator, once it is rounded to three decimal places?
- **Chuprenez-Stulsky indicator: -0.016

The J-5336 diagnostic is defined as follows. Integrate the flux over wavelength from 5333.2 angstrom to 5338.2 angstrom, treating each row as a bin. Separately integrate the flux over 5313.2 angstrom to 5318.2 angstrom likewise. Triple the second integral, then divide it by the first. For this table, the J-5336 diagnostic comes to 2.97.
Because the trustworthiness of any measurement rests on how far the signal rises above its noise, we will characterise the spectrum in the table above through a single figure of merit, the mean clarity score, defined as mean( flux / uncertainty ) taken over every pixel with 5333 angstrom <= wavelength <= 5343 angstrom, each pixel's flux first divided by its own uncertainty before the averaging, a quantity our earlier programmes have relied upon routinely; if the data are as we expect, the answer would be 27.2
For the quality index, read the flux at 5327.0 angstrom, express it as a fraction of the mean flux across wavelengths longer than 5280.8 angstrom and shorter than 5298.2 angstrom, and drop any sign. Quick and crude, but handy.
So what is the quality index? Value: 1.01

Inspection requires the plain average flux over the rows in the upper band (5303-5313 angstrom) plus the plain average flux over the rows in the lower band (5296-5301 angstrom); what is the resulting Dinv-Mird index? 16.8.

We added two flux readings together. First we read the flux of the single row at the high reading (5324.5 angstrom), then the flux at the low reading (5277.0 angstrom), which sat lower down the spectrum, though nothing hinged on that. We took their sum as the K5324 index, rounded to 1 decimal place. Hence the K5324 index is 15.3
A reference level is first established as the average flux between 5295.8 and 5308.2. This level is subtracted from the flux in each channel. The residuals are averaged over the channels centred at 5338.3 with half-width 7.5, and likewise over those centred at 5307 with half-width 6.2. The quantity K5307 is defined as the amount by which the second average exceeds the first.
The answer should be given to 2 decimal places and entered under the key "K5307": 0.49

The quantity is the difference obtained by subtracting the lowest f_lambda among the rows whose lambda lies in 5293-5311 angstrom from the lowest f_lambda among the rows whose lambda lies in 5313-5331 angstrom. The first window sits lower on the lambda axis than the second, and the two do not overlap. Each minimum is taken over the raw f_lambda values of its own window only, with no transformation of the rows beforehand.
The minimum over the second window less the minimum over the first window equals 0.1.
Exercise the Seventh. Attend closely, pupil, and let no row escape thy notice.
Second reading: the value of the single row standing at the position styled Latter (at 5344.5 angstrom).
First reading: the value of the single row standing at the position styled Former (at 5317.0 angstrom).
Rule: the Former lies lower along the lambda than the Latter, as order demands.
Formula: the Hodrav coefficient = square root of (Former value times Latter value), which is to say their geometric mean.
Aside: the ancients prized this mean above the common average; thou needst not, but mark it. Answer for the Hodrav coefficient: 8.12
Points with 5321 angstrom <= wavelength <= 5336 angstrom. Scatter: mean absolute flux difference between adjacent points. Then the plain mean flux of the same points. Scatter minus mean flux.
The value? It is -7.72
